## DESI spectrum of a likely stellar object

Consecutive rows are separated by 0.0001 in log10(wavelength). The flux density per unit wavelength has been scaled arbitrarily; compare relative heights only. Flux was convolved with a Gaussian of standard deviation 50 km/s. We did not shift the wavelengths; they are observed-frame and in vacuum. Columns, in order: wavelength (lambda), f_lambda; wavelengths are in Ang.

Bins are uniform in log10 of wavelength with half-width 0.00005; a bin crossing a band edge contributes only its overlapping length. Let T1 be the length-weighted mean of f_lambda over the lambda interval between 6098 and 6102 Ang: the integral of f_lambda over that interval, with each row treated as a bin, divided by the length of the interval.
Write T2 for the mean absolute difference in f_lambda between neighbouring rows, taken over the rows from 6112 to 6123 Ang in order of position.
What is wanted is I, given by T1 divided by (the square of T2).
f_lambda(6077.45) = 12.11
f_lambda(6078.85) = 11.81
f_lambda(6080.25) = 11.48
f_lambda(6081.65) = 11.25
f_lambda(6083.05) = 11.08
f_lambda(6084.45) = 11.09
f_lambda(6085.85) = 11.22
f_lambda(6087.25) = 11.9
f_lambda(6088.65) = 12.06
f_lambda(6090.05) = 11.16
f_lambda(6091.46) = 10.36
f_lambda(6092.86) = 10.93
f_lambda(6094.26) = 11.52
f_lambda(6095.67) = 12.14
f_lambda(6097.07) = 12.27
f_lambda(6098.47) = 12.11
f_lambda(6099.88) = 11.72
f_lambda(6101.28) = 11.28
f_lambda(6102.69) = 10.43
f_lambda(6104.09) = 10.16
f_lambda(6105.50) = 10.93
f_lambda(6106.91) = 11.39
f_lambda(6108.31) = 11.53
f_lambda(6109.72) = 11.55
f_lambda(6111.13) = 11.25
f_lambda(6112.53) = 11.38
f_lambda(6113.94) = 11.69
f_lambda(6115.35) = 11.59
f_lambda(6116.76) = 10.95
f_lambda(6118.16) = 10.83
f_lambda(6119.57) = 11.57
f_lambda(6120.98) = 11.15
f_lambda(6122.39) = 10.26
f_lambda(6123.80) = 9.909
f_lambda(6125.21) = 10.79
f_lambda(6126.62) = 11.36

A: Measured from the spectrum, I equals 55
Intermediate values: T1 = 11.7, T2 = 0.46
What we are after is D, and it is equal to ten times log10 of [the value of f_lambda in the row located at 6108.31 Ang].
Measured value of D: 10.6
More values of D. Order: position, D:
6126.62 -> 10.6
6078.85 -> 10.7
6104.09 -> 10.1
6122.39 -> 10.1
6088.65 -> 10.8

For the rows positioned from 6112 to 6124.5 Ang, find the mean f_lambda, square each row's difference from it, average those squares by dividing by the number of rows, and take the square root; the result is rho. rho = 0.58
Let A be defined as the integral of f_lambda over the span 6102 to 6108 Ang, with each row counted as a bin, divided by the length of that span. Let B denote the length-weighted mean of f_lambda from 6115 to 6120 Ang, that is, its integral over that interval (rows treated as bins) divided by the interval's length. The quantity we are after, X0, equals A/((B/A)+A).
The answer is 0.912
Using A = 10.8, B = 11.2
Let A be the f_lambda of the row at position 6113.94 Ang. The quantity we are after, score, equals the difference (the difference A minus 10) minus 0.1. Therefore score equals 1.59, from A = 11.69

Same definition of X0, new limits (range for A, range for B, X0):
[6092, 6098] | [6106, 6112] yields 0.923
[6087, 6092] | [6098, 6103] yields 0.919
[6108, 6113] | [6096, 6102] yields 0.917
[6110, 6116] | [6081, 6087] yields 0.922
